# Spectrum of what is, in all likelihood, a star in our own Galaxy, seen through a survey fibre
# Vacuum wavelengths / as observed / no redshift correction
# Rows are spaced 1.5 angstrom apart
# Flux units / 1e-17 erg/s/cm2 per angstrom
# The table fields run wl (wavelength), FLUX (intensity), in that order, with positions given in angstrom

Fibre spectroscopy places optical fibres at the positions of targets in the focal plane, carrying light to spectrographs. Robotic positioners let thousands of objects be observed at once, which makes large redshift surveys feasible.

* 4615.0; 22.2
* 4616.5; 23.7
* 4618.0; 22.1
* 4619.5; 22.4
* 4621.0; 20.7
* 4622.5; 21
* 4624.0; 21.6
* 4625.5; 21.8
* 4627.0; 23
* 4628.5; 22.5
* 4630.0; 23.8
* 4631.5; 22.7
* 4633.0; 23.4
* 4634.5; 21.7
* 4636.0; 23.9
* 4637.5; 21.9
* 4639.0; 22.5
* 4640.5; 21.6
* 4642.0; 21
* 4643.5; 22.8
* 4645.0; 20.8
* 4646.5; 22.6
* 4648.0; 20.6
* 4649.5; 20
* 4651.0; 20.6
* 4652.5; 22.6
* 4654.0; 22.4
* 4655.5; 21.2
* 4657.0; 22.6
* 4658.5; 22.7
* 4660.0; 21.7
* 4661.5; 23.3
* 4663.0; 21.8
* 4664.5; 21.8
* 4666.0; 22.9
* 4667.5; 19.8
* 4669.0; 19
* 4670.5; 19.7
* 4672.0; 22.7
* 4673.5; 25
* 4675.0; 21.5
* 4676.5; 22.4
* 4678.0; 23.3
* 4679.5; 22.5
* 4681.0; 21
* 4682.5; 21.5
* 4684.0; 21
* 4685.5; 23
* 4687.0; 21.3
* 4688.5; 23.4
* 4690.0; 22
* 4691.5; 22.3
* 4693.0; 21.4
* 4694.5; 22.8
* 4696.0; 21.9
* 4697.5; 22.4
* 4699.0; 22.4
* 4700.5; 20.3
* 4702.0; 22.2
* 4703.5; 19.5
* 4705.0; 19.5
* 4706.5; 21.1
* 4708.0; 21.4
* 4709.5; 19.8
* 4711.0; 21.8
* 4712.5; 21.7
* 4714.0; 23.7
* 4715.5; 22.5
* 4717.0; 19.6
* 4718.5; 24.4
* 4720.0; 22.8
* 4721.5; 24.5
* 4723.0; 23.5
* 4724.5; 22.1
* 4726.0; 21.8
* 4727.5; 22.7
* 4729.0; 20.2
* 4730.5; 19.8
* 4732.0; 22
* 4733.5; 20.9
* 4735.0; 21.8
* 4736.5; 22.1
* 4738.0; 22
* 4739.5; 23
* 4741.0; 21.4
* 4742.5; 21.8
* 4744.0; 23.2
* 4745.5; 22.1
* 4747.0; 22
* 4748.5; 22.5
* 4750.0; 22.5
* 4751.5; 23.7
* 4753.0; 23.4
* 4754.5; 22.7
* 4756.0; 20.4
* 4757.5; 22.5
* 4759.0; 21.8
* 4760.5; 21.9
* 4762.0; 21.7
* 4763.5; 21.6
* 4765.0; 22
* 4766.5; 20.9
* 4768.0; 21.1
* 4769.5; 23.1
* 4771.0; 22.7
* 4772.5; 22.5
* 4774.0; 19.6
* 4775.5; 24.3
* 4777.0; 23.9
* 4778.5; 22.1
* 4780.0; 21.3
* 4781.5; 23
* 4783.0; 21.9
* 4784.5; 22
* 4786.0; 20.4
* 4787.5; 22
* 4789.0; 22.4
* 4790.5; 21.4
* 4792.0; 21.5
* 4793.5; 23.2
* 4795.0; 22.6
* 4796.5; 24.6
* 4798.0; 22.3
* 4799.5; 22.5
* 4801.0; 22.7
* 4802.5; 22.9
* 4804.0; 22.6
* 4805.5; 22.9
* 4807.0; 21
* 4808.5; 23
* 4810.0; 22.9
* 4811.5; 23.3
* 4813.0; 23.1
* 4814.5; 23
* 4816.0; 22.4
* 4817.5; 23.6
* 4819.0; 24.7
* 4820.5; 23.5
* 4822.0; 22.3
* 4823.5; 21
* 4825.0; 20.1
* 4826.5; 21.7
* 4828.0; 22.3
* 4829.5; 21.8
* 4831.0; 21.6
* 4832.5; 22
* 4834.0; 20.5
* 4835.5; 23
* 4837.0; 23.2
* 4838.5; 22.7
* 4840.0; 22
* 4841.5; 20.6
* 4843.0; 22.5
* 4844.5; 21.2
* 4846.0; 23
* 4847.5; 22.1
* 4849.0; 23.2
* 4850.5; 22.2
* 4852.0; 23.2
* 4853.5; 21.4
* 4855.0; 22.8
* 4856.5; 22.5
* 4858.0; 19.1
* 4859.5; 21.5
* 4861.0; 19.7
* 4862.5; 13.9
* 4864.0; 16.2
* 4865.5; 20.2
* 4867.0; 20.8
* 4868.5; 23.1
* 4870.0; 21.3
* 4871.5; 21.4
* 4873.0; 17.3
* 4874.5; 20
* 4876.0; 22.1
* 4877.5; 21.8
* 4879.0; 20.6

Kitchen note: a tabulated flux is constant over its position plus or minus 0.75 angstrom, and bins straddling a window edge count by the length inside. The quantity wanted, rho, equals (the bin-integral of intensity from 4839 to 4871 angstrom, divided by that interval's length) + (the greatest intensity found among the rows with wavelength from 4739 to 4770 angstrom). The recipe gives 44.8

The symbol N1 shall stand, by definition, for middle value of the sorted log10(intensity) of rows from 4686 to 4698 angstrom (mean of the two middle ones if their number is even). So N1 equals 1.35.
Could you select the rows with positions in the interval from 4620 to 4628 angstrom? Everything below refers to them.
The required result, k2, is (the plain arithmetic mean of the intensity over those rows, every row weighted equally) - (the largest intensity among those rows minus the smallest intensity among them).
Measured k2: 19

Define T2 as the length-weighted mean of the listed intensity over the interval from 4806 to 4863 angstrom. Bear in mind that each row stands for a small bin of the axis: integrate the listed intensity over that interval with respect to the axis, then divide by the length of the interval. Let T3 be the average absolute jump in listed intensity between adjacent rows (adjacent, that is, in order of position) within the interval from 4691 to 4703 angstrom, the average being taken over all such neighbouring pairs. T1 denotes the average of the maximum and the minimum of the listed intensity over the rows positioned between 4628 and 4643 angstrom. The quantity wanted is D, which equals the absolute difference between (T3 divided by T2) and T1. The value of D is 22.4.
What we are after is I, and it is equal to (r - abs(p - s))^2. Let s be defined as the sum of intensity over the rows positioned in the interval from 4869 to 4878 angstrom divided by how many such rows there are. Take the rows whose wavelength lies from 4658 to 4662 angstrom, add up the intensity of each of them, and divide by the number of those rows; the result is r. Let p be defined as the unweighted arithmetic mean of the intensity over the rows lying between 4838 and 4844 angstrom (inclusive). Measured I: 452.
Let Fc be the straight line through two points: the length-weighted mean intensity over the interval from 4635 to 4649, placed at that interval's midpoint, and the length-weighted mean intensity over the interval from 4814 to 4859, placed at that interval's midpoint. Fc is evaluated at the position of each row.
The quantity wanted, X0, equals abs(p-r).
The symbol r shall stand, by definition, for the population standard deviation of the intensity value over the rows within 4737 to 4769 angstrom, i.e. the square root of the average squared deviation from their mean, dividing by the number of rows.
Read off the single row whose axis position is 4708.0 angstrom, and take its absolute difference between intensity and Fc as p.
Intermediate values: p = 0.61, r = 0.8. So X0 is 0.20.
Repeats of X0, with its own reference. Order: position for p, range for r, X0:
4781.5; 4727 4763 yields 0.04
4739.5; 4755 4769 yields 0.35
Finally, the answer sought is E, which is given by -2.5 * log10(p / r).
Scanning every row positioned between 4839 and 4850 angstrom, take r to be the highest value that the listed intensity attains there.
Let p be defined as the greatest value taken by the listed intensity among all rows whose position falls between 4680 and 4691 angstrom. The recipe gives -0.009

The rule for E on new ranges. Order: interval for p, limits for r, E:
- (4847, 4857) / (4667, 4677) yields 0.081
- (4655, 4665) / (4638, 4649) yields -0.024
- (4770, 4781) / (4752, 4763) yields -0.041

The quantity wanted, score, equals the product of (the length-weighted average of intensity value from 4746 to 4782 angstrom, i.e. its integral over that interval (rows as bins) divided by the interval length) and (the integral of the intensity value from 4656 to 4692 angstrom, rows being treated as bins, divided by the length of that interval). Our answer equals 489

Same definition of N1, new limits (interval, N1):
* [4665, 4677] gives 1.34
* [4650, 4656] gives 1.34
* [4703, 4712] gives 1.31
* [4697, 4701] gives 1.35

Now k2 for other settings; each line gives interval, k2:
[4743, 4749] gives 21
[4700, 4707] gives 18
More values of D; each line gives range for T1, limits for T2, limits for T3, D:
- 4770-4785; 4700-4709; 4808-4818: 21.9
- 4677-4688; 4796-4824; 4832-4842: 22.1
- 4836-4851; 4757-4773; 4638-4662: 21.8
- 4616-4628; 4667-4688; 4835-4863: 22.1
